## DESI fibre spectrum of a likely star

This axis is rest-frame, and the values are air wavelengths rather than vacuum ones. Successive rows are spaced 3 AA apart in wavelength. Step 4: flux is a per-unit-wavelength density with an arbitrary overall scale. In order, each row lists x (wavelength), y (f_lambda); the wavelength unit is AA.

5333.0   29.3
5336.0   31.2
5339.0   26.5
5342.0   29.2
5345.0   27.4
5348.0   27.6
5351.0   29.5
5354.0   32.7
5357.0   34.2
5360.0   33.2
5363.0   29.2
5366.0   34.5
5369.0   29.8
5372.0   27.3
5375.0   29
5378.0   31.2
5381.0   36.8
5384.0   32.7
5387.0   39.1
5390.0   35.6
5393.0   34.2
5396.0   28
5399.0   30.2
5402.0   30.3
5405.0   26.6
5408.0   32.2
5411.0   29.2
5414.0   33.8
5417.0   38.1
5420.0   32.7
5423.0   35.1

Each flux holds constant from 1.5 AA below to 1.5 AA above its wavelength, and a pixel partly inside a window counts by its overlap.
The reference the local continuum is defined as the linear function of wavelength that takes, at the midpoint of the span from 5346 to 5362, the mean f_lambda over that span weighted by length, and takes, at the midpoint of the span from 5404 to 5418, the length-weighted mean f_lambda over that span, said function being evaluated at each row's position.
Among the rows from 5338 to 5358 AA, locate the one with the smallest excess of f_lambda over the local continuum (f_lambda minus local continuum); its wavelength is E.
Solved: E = 5339.0 AA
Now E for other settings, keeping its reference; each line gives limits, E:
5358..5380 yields 5372.0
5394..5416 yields 5405.0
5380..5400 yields 5396.0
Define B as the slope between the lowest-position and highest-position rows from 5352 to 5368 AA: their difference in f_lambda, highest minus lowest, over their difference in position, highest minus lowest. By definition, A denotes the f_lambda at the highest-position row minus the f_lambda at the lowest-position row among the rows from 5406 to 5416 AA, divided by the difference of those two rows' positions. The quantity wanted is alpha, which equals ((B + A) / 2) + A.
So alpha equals 0.5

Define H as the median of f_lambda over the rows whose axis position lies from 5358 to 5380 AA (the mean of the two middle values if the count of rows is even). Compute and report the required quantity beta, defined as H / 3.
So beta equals 9.9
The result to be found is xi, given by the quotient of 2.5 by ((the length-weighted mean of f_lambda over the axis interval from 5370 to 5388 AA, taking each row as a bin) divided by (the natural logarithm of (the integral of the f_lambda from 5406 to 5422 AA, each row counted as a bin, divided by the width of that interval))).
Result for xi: 0.270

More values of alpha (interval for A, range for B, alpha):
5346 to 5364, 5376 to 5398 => 0.1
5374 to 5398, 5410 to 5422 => 0.1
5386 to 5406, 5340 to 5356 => -0.9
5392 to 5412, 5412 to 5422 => -0.5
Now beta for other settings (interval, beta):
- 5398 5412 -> 10.1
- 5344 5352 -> 9.2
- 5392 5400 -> 10.1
